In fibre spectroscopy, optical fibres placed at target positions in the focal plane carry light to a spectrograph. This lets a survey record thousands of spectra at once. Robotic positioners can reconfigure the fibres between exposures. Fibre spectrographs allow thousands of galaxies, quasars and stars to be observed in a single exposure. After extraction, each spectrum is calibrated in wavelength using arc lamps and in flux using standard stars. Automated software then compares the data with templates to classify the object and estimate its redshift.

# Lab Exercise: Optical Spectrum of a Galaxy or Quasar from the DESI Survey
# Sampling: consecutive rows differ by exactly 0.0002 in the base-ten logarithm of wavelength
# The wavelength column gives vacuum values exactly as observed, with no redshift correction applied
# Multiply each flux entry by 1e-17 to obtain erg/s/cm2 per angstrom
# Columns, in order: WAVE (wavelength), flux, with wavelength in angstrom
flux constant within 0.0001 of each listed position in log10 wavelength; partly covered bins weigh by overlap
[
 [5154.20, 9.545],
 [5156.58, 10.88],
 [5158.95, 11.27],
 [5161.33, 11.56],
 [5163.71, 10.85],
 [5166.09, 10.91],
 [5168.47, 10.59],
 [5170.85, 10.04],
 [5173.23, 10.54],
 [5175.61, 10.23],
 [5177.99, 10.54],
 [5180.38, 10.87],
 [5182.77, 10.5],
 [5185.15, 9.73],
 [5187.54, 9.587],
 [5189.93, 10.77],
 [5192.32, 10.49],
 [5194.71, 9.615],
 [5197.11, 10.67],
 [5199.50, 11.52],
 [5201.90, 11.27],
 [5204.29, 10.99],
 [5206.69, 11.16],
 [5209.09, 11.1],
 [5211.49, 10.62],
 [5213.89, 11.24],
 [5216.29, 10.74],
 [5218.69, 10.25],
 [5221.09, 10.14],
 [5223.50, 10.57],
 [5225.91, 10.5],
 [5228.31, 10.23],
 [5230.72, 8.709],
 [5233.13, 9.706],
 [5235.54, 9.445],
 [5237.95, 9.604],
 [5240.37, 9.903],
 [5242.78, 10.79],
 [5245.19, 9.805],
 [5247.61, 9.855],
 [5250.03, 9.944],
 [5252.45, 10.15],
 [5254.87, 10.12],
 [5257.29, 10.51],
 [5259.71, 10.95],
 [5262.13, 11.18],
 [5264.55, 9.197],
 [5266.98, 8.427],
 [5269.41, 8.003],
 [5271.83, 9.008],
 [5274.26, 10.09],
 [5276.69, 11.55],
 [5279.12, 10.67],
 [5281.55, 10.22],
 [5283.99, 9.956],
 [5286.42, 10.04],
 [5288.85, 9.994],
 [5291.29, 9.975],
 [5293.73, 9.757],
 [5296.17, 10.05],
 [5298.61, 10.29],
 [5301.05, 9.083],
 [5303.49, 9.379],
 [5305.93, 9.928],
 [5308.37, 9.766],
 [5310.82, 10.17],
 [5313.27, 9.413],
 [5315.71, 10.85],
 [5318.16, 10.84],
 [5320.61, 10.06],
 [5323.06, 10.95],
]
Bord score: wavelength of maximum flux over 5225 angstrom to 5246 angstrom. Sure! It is 5242.78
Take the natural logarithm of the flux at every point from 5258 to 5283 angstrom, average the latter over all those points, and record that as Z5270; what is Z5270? 2.29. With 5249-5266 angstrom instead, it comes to 2.33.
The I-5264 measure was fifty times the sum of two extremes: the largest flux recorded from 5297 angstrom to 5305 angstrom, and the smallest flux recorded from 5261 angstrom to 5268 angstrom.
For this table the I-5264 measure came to 936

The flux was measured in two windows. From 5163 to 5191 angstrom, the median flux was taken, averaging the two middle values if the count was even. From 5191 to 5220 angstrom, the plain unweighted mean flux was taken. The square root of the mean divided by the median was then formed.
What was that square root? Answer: 1.01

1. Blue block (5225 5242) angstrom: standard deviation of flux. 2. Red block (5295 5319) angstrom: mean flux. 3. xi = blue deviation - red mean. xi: -9.4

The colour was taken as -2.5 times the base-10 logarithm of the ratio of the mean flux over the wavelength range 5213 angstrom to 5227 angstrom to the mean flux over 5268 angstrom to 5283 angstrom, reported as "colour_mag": -0.07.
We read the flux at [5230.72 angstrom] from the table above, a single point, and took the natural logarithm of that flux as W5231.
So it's 2.16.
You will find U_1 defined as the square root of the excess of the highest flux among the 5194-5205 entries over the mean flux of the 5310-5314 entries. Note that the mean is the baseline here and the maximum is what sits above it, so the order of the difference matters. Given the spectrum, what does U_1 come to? 1.31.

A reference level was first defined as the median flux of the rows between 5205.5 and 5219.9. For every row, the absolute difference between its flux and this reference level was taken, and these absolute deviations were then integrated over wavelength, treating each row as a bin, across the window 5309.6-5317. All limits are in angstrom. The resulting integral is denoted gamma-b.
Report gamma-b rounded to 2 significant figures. 5.7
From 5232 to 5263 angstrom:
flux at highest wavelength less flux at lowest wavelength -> 1.5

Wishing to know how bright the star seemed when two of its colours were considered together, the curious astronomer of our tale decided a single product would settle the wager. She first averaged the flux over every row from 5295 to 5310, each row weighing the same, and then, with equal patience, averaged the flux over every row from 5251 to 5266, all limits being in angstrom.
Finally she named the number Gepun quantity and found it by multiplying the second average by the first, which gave 101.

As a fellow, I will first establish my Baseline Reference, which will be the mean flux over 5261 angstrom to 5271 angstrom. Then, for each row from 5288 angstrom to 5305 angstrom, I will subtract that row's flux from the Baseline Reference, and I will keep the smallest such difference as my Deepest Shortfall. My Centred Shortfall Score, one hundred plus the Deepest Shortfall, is 98.9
